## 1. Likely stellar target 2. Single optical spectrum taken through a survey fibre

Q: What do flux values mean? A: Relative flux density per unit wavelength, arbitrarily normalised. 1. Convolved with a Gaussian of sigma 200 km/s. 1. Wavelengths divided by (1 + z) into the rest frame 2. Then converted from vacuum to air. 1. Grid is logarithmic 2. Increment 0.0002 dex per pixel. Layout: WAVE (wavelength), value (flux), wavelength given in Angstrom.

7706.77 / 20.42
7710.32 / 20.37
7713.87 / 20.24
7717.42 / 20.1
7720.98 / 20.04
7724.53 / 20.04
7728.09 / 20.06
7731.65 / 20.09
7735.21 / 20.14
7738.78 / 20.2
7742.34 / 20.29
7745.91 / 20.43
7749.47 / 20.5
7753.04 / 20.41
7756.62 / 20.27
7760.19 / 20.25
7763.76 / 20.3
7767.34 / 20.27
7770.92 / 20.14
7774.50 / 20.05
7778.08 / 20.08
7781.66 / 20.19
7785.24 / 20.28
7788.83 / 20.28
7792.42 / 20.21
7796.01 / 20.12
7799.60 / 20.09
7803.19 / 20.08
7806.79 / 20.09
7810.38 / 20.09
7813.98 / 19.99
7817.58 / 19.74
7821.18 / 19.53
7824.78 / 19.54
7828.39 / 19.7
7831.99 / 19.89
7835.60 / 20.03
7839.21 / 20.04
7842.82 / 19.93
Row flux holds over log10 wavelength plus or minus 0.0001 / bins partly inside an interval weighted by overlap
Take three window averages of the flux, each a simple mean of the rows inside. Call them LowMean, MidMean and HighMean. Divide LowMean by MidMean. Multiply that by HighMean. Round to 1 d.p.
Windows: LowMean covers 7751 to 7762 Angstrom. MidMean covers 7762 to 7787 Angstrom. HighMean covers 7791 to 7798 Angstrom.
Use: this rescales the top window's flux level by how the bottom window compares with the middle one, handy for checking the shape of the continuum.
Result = 20.3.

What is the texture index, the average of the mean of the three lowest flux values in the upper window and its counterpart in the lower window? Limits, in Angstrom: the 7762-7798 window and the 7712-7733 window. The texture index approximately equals 20.1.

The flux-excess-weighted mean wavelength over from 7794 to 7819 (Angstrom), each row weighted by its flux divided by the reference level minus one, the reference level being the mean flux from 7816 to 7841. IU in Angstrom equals 7804.0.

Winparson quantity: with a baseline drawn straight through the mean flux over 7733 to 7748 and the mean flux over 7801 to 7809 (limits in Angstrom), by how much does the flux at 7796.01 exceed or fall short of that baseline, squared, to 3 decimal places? 0.000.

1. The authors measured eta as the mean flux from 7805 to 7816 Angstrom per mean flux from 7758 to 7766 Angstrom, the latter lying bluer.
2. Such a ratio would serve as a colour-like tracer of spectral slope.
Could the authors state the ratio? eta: 0.989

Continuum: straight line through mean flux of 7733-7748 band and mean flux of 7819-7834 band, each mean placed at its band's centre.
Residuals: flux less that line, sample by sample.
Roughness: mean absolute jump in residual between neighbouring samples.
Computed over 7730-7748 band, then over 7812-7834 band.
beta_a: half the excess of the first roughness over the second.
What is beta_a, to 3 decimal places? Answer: -0.030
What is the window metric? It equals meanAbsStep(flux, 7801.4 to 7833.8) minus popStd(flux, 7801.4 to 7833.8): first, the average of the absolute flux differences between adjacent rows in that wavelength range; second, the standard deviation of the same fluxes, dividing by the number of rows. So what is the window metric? -0.100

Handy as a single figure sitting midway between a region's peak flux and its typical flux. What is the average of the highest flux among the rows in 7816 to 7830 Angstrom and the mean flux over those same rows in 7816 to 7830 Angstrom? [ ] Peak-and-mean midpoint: 19.7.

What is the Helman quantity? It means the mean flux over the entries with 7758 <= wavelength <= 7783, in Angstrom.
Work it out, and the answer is 20.2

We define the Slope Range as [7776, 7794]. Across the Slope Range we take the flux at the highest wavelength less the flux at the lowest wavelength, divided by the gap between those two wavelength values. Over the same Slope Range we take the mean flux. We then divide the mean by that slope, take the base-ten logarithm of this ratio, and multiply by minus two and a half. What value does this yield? -8.4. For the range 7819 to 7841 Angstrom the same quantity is -7.1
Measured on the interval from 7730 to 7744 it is -7.6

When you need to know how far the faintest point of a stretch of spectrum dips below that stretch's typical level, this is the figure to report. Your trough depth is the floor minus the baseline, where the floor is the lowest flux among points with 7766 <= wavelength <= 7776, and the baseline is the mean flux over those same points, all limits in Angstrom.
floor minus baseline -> -0.10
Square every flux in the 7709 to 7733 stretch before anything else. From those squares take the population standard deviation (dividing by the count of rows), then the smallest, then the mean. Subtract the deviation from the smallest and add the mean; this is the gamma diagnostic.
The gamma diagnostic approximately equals 802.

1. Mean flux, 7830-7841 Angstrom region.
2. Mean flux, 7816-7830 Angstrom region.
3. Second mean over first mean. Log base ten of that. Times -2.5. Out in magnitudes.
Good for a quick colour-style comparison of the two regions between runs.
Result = 0.020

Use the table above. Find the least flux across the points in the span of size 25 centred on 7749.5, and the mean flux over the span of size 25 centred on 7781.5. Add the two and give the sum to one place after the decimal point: 40.4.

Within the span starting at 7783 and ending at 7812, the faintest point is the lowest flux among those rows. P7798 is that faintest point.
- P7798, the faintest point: 20.08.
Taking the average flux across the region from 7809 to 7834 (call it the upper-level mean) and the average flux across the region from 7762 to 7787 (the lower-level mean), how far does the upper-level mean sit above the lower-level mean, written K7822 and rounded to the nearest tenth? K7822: -0.4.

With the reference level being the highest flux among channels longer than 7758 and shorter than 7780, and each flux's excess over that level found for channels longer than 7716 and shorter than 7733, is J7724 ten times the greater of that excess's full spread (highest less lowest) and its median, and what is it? 0.60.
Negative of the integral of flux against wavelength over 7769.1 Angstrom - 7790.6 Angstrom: -434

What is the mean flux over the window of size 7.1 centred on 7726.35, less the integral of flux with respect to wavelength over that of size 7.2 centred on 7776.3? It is -124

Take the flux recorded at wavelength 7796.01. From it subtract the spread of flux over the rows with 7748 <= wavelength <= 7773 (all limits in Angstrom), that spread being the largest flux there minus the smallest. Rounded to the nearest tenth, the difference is 19.8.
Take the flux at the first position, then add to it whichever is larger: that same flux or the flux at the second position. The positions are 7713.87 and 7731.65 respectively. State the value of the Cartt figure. 40.5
